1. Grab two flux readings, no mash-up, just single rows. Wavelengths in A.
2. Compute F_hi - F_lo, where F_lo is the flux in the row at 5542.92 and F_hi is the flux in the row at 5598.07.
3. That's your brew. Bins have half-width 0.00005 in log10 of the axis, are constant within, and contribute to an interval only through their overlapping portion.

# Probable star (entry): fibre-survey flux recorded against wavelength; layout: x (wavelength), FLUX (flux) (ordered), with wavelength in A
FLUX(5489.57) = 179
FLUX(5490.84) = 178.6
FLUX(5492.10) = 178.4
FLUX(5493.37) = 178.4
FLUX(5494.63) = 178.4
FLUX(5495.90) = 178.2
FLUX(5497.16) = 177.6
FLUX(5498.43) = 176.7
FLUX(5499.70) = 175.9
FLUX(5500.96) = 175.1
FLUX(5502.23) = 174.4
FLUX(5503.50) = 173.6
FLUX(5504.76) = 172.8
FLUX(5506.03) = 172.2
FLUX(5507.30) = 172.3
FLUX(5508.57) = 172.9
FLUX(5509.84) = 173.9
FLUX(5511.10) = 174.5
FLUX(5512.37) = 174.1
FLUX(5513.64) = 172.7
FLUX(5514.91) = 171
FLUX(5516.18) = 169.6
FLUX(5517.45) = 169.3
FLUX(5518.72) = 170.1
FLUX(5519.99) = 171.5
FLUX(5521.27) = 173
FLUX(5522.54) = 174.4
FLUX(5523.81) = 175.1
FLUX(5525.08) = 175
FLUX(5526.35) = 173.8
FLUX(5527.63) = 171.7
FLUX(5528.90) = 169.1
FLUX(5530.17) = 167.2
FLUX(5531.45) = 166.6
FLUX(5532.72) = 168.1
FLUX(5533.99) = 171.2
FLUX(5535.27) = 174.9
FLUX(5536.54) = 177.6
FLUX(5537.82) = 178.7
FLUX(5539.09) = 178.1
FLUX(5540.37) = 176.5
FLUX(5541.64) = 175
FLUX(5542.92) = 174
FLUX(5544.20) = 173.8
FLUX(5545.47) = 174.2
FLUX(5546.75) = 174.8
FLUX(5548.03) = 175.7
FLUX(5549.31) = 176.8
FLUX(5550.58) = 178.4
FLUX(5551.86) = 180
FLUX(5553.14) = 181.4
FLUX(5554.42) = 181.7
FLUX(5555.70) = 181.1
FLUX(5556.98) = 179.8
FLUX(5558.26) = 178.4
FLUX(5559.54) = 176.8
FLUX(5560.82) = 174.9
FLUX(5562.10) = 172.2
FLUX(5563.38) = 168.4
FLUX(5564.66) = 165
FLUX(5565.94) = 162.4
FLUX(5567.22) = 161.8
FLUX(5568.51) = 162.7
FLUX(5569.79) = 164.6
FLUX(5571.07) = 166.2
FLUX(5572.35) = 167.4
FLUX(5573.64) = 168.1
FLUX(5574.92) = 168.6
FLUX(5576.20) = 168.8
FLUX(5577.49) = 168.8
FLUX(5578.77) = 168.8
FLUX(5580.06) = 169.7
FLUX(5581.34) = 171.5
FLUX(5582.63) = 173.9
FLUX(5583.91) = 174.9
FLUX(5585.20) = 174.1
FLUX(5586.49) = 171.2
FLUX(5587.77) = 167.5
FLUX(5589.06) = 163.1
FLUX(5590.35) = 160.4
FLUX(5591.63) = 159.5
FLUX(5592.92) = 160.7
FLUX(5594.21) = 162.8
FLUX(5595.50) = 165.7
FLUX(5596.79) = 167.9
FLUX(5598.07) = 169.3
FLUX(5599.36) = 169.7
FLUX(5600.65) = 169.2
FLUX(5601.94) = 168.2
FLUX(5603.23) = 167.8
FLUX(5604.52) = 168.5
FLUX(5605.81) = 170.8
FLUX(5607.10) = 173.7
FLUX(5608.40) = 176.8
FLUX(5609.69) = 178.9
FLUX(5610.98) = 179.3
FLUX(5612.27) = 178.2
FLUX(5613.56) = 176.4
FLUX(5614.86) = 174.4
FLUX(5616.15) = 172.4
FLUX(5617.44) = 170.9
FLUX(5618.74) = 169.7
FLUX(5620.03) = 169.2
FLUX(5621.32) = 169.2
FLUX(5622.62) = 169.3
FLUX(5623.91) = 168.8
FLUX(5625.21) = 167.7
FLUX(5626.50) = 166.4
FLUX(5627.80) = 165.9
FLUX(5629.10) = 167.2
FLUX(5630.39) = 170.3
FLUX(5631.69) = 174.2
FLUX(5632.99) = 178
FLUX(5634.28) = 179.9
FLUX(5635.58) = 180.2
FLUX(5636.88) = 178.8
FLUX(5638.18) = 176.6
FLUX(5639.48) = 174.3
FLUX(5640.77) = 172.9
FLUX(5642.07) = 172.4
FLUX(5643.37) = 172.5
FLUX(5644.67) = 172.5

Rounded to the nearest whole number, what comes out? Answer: -5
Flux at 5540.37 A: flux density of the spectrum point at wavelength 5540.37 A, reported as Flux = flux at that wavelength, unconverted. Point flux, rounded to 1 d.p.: 176.5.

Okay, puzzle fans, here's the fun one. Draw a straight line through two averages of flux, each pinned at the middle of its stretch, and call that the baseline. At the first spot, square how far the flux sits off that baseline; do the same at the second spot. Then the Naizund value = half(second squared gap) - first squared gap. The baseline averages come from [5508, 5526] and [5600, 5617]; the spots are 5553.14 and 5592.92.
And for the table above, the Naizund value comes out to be 8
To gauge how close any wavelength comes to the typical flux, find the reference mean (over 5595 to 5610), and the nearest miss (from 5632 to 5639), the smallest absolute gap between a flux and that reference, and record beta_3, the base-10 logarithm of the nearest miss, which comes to 0.8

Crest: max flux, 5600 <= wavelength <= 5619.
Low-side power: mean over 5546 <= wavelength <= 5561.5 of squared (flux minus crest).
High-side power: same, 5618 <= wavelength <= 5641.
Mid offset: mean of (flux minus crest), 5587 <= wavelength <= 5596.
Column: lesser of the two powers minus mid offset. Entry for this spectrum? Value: 23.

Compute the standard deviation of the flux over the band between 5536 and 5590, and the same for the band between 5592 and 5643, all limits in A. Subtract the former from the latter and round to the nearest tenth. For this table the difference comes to -0.8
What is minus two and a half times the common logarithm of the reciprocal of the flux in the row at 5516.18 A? 5.57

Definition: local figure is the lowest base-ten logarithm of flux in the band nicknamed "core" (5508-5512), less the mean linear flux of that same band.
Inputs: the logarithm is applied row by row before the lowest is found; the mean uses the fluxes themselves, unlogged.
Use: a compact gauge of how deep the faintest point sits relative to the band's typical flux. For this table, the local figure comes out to -172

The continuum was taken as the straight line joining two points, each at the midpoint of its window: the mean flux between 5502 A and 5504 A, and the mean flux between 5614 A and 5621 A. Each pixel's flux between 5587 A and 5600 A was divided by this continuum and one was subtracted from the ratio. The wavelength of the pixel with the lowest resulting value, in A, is 5591.63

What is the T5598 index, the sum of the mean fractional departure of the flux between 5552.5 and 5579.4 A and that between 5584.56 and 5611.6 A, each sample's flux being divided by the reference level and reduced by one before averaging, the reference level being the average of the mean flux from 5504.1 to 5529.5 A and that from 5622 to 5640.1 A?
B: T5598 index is -0.032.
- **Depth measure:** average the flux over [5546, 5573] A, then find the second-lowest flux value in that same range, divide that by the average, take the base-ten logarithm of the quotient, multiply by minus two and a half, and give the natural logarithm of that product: -2.7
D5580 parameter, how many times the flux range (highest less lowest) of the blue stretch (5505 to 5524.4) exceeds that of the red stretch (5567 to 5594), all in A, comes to 0.38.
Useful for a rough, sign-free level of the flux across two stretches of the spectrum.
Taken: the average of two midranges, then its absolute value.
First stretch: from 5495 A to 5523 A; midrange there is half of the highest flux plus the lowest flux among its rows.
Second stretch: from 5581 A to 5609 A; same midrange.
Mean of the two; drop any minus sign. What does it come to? 171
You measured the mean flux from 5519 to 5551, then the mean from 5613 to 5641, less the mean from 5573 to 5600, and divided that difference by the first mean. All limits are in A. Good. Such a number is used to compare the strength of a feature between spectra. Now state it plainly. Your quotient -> 0.026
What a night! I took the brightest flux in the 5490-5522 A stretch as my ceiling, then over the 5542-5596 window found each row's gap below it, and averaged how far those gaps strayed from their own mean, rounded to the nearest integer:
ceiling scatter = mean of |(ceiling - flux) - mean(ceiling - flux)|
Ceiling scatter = 5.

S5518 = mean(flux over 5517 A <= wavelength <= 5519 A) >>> 170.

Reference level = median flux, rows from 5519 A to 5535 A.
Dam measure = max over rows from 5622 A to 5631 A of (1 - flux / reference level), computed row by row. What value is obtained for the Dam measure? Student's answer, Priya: 0.03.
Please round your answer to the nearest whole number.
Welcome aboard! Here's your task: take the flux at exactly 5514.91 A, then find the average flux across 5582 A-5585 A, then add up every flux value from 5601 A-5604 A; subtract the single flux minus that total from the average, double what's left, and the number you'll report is 679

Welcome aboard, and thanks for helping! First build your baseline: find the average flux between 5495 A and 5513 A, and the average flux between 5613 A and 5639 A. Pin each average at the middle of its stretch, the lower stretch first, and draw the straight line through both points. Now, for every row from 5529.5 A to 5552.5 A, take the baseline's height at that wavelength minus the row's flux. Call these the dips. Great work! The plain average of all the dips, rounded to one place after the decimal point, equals -0.6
